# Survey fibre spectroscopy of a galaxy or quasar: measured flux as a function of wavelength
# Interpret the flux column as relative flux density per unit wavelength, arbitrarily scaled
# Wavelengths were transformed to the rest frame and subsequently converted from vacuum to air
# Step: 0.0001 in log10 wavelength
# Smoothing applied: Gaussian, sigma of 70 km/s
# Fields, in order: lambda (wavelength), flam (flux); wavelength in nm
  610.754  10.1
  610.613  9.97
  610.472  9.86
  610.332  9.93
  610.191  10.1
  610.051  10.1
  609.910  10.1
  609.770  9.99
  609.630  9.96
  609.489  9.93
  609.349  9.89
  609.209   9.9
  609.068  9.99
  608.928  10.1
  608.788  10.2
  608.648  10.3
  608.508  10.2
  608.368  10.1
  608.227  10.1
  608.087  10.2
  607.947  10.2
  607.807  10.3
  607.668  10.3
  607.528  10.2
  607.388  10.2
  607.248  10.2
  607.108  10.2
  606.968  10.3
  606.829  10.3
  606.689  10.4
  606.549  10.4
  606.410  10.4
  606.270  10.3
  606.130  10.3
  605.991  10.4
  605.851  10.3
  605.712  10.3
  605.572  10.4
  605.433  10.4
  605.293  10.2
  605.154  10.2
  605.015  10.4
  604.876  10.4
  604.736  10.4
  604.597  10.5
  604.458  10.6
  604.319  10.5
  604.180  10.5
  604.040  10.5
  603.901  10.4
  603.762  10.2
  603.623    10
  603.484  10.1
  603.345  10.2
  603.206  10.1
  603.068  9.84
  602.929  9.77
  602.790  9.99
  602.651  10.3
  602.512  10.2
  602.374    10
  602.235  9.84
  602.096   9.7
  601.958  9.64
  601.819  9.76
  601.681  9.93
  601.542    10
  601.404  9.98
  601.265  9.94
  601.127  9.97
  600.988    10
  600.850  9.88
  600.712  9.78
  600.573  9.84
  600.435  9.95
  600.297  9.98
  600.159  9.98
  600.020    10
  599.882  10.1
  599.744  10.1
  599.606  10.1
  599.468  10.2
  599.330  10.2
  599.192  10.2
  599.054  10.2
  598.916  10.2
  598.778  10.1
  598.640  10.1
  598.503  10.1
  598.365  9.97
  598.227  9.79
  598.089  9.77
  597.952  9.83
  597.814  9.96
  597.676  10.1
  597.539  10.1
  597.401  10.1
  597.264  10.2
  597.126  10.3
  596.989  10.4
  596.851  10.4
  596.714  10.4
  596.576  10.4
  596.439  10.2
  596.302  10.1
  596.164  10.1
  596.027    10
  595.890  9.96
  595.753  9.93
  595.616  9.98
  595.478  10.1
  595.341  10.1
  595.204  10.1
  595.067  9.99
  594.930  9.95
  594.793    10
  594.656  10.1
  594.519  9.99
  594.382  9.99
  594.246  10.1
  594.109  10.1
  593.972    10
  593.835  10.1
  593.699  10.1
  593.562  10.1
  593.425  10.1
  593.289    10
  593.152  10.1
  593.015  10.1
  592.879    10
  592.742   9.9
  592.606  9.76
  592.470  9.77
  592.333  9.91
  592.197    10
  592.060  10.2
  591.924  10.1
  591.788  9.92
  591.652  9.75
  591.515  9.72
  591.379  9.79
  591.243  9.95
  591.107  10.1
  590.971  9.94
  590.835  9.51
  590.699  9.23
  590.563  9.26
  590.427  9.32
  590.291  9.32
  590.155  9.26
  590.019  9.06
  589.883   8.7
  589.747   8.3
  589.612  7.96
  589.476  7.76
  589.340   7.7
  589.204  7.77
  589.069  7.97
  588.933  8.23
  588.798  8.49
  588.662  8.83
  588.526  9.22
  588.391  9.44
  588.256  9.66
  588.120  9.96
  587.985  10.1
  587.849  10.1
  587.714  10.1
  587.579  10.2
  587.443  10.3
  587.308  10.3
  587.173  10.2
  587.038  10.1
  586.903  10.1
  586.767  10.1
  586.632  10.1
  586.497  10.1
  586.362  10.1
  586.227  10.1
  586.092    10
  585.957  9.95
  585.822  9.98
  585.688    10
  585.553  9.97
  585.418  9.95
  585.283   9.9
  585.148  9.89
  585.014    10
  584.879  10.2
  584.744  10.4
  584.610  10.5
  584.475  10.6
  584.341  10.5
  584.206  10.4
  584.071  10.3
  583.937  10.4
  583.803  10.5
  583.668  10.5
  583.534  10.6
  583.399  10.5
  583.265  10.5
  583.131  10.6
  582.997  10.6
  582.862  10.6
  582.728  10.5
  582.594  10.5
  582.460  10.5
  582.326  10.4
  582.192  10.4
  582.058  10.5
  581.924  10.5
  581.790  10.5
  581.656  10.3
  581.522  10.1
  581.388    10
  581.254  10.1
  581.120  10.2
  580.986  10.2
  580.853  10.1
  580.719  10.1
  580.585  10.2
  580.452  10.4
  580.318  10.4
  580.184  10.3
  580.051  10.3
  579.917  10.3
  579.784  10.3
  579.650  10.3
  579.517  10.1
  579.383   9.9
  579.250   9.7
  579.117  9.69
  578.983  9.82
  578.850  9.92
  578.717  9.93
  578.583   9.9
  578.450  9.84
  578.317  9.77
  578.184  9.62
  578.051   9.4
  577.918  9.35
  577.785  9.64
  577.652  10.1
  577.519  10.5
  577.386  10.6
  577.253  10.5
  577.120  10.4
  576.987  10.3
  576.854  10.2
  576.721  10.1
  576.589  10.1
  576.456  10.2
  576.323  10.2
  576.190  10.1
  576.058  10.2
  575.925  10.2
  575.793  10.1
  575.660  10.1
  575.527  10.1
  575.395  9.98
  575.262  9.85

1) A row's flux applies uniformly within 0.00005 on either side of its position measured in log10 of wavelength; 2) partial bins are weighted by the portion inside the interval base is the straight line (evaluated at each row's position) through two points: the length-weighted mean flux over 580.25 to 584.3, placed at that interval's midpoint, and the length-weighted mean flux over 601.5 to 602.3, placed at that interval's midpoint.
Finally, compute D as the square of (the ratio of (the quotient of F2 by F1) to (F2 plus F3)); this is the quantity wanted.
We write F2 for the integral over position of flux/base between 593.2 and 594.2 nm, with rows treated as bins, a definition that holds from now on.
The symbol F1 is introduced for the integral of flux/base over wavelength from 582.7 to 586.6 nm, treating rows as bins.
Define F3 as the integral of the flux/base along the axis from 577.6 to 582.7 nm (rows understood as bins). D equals 0.002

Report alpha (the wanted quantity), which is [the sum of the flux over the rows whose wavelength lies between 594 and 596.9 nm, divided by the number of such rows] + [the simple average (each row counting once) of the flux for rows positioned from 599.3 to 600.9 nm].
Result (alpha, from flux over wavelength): 20.10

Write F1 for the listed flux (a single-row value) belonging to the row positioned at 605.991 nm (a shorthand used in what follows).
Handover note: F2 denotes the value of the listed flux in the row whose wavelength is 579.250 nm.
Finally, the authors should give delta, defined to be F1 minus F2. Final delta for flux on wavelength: 0.7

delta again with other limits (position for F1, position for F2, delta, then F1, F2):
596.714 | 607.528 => 0.2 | 10.4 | 10.2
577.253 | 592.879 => 0.5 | 10.5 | 10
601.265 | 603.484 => -0.2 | 9.94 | 10.1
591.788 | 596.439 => -0.3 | 9.92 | 10.2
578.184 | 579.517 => -0.5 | 9.62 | 10.1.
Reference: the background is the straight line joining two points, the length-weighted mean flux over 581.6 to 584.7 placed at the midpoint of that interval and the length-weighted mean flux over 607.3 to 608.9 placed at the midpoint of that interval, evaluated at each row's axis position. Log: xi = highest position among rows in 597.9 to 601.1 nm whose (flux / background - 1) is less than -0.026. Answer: 600.988 nm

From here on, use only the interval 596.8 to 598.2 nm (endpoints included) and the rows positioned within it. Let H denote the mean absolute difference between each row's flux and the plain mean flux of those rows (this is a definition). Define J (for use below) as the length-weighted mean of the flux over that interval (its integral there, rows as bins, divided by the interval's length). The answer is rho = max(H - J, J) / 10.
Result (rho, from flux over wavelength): 1.01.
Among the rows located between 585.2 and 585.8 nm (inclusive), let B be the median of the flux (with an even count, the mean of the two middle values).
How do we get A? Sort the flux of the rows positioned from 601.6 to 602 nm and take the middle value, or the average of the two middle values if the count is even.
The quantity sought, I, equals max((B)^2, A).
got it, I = 99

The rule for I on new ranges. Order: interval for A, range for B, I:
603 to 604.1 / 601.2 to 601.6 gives 100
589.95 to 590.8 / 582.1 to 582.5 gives 108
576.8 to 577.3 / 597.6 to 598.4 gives 98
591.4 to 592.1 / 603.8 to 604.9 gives 110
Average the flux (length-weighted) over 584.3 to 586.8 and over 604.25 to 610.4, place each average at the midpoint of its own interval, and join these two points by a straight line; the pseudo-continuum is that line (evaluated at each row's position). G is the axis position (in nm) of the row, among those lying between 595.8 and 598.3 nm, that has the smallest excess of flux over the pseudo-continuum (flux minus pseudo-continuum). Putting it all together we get 598.089 nm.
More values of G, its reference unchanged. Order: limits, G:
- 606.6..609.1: 609.068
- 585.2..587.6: 585.283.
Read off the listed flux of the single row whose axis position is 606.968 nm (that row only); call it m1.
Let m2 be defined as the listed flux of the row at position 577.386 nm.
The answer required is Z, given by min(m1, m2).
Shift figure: 10.3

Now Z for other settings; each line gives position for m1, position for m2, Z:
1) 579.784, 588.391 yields 9.4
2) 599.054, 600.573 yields 9.8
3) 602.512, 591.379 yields 9.8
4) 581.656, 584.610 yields 10.3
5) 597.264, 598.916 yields 10.2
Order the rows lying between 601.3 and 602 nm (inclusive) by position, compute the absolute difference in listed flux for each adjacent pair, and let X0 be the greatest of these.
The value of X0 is 0.17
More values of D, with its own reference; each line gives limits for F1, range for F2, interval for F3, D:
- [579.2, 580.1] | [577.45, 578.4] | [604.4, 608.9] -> 0.032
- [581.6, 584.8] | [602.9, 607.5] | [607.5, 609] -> 0.054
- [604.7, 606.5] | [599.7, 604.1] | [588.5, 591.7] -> 0.102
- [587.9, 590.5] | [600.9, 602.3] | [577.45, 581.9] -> 0.012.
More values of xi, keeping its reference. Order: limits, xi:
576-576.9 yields 576.854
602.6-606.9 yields 603.068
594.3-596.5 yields 596.027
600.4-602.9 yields 602.790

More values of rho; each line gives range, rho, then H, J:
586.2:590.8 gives 0.93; 0.73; 9.3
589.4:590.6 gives 0.87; 0.53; 8.7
